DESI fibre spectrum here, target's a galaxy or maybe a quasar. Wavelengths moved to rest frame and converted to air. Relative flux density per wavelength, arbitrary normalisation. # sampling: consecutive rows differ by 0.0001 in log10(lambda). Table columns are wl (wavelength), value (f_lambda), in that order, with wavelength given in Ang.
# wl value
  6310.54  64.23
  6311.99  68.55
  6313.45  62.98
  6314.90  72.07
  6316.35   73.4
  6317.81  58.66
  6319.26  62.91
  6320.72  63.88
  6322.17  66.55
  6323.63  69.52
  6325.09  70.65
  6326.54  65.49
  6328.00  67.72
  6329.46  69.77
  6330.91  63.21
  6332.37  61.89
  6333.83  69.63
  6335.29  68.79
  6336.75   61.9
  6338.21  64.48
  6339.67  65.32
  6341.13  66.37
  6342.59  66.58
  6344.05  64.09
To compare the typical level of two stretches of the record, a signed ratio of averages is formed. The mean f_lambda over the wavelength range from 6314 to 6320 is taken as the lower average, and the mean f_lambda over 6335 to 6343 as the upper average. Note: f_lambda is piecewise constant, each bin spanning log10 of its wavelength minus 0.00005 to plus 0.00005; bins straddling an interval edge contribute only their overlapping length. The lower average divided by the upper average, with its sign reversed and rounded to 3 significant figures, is -1.02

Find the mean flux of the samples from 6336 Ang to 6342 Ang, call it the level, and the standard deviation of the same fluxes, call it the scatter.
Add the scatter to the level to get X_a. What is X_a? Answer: 66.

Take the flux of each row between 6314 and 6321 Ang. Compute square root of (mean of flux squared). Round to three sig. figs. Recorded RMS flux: 66.4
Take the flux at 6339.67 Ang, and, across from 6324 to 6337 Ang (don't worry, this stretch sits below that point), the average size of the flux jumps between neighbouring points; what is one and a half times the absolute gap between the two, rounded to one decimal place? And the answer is 91.8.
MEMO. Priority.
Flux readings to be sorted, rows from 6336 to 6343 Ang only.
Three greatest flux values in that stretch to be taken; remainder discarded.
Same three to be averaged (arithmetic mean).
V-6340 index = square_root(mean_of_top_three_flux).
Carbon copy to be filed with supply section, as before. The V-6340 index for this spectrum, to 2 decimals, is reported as 8.13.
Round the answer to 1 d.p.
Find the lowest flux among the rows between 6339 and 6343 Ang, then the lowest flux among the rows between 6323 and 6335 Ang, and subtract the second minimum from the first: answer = 3.4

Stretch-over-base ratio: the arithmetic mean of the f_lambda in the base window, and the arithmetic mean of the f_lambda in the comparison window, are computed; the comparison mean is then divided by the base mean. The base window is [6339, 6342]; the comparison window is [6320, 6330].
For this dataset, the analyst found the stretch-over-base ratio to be 1.03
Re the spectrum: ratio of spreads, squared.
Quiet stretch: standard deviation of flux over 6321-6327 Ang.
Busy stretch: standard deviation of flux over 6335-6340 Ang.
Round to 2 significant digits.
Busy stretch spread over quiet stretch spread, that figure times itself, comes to 1.4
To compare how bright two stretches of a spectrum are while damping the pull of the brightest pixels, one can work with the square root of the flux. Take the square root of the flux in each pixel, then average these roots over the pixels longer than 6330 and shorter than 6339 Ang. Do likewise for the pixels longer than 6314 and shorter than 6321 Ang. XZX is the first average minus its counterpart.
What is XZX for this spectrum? -0.07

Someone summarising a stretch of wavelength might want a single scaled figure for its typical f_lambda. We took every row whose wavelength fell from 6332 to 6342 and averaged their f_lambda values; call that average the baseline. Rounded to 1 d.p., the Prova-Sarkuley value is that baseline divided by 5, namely 13.1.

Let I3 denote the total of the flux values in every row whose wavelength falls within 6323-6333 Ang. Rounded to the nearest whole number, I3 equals 468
